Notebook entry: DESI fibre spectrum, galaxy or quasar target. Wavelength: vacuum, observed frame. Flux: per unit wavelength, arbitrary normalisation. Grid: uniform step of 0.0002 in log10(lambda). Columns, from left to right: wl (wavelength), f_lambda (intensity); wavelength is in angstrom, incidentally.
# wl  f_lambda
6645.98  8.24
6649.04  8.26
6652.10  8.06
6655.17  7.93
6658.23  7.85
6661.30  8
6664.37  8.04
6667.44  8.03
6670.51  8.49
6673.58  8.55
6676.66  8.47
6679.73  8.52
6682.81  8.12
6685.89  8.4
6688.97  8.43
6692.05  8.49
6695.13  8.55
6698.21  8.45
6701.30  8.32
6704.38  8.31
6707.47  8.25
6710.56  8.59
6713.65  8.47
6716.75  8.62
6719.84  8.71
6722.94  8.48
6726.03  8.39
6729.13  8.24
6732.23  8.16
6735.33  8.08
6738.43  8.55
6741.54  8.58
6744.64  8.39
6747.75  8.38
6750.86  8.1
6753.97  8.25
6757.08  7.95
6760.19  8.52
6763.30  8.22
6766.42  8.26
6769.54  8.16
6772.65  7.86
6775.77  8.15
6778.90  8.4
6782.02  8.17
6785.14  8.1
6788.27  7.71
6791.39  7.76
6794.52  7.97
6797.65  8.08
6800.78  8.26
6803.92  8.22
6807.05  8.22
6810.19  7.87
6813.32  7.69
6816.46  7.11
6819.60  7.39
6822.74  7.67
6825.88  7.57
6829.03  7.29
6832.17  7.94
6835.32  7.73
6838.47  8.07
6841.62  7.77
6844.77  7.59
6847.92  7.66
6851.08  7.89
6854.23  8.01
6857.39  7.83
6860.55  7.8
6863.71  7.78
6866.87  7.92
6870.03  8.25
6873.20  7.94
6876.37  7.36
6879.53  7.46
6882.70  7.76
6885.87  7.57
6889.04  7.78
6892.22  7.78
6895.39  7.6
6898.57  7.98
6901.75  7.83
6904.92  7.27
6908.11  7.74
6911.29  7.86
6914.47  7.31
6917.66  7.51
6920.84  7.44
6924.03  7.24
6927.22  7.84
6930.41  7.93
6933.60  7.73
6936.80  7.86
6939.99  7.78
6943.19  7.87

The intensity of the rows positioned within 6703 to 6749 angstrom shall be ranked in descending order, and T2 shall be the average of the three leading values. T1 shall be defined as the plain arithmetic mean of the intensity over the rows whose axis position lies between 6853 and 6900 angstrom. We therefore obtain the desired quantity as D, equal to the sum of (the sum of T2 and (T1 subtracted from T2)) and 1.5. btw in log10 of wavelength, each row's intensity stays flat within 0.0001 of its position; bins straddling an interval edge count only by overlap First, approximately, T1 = 7.8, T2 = 8.6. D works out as 11.0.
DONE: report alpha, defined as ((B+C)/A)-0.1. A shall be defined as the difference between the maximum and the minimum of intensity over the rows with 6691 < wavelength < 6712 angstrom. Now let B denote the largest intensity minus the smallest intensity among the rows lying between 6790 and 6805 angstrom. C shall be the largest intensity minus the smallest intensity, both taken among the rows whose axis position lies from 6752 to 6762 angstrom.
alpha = 3.0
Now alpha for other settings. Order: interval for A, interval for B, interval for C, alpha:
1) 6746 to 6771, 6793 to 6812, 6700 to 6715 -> 1.2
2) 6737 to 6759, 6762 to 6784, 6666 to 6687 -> 1.6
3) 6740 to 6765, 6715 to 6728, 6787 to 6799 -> 1.0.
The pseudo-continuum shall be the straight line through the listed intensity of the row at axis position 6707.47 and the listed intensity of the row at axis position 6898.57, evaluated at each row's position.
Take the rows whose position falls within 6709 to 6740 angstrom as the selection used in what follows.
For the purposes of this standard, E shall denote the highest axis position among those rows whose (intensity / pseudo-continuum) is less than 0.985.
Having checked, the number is 6735.33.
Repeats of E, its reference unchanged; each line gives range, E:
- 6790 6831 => 6829.03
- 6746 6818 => 6816.46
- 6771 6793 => 6791.39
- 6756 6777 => 6772.65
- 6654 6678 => 6667.44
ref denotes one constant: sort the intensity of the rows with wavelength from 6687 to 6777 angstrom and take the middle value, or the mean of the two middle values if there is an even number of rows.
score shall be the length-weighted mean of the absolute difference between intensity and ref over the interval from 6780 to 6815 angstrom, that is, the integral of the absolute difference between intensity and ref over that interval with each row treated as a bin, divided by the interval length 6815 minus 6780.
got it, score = 0.374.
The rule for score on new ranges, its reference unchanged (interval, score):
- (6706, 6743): 0.178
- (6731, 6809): 0.245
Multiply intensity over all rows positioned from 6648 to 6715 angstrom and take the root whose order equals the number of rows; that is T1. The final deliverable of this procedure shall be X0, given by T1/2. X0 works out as 4.1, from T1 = 8.3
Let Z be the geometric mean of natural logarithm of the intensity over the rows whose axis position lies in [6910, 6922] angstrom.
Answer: 2.02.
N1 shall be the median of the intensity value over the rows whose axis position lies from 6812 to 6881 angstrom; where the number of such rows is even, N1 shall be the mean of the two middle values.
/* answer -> 7.75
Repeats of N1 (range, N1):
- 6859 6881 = 7.80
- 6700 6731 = 8.43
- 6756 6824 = 8.09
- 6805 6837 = 7.68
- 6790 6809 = 8.15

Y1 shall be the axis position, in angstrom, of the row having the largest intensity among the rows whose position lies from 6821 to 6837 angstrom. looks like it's 6832.17 angstrom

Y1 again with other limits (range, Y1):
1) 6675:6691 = 6679.73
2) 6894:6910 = 6898.57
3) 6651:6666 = 6652.10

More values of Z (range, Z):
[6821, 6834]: 2.03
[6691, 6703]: 2.13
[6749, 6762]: 2.10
